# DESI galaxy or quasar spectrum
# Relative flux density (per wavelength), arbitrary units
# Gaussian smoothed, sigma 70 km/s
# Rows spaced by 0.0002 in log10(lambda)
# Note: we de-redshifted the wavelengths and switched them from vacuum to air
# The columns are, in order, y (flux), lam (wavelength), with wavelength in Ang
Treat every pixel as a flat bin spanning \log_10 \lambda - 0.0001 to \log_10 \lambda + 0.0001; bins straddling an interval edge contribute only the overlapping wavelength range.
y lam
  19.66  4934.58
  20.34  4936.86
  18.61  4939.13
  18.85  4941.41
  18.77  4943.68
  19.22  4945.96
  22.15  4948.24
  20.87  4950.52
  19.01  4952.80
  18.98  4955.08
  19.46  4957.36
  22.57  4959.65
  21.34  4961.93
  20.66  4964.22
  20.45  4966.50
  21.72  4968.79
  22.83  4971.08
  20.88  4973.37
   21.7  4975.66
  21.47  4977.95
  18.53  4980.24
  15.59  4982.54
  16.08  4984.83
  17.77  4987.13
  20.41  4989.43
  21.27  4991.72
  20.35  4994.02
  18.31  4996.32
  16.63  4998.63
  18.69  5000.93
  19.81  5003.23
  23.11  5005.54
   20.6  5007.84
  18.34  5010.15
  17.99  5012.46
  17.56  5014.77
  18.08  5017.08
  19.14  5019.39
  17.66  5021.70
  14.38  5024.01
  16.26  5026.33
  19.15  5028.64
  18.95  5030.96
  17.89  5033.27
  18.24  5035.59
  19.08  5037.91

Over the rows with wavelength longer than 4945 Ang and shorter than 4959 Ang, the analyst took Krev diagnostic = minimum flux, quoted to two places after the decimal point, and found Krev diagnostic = 18.98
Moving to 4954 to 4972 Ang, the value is 18.98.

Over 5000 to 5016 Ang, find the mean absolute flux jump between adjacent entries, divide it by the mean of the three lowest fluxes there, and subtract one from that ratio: -0.907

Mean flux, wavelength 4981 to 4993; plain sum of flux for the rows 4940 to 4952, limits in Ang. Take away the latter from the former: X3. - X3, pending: -82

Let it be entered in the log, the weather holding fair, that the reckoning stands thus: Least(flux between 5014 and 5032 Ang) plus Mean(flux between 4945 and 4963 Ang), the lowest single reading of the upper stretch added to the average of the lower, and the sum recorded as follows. 34.8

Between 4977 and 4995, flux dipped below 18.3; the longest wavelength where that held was 4987.13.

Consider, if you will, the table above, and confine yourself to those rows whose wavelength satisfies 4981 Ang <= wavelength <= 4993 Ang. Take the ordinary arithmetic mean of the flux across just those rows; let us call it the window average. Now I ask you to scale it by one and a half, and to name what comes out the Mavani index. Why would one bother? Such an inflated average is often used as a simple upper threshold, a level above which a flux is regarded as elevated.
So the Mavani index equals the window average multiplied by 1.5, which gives 27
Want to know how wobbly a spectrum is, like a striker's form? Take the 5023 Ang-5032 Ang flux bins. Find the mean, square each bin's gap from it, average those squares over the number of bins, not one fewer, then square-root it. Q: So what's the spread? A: 1.98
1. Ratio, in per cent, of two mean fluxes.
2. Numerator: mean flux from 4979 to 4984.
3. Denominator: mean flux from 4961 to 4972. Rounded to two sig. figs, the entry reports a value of 80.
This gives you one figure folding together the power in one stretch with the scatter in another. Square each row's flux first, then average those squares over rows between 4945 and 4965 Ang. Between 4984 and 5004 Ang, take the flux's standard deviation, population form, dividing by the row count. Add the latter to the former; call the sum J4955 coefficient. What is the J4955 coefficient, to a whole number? 423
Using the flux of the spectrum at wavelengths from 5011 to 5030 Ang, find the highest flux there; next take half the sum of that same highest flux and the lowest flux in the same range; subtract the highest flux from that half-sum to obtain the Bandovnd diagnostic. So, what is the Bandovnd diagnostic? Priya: -2.4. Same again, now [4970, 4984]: -3.6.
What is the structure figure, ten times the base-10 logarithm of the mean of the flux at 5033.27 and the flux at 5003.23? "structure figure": 12.75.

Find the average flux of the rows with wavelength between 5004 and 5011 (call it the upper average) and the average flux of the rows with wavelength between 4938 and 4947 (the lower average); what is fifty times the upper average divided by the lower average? 55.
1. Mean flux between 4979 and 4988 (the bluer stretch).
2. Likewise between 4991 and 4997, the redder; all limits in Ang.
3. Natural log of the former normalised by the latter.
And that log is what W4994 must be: -0.162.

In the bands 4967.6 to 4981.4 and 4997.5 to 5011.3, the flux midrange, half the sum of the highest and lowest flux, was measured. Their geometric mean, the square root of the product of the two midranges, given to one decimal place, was 20.3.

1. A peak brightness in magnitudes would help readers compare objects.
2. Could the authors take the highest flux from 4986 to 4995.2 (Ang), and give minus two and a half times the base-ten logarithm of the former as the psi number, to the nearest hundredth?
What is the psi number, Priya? -3.32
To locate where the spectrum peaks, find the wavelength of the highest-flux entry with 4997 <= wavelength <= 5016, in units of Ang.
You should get 5005.54 Ang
